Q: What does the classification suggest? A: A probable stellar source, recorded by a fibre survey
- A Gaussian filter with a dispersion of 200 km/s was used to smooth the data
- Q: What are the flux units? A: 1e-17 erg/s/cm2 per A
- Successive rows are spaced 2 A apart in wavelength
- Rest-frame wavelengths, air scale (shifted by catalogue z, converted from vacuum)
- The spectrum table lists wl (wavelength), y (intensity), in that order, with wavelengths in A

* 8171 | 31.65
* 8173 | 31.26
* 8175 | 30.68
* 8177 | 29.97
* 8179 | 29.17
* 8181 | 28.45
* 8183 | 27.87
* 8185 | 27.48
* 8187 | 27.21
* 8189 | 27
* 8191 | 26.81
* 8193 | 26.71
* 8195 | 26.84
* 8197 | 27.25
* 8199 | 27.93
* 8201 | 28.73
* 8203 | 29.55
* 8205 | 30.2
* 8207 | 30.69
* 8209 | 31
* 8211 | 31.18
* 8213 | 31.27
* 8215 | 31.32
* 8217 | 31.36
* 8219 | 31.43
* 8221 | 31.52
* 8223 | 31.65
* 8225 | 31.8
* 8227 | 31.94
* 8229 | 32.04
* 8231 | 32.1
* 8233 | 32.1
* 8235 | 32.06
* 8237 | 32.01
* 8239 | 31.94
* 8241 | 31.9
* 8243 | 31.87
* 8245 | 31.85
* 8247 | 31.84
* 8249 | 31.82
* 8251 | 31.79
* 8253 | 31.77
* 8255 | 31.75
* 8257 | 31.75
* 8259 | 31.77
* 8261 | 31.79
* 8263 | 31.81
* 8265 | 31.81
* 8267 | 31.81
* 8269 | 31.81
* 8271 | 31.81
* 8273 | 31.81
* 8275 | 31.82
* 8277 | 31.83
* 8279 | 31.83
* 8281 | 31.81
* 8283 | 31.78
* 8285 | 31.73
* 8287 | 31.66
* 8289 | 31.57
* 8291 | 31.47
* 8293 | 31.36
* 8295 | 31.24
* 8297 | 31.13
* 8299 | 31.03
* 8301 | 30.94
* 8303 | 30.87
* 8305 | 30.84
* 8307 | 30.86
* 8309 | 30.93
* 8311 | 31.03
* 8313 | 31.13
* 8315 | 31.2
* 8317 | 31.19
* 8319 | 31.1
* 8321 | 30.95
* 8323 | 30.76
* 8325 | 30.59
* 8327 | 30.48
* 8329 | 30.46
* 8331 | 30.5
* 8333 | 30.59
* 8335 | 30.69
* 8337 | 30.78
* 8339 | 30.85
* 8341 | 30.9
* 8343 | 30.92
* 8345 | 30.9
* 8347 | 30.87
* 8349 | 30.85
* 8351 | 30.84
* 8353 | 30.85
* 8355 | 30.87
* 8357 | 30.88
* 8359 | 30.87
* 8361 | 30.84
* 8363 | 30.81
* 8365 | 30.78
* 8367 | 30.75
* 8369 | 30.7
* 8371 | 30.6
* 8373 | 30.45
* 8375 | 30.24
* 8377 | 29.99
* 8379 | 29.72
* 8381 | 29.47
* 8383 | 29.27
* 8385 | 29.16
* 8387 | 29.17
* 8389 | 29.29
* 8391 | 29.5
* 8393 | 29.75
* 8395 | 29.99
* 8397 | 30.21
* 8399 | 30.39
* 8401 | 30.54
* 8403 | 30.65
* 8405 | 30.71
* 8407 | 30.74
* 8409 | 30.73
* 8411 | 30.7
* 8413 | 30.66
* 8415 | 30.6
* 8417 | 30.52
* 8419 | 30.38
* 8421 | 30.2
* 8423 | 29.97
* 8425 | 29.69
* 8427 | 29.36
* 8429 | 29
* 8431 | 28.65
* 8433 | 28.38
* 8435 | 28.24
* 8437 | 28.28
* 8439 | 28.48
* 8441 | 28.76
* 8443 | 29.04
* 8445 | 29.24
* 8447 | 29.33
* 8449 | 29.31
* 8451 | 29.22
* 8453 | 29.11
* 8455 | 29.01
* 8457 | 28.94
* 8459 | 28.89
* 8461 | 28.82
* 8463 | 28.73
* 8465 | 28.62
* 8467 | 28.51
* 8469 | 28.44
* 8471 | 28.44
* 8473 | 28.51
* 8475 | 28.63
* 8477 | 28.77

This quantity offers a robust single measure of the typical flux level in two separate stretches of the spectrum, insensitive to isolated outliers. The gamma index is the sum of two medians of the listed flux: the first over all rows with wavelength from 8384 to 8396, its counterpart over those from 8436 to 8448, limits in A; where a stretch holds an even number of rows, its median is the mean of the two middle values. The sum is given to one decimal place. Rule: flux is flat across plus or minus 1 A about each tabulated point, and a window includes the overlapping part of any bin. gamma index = 58.3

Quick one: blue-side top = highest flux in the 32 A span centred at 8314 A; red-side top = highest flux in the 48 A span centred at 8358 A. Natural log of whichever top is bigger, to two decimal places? 3.44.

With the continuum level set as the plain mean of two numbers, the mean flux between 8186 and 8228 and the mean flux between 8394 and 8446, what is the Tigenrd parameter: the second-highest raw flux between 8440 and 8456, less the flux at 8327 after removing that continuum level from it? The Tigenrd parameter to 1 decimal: 28.6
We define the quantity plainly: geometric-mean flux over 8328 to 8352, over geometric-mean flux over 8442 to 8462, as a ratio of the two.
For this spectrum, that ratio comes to 1.06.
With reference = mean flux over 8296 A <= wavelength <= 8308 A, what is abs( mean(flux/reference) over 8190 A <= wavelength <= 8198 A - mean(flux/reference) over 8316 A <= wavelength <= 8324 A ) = 0.13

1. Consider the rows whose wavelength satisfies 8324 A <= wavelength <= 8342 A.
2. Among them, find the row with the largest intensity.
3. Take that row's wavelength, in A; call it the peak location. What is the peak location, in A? 8341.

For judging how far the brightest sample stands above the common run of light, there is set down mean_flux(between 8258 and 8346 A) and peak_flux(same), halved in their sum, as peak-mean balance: 31.5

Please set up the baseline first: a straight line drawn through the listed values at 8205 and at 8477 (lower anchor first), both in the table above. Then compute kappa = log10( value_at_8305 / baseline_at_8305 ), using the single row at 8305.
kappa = 0.017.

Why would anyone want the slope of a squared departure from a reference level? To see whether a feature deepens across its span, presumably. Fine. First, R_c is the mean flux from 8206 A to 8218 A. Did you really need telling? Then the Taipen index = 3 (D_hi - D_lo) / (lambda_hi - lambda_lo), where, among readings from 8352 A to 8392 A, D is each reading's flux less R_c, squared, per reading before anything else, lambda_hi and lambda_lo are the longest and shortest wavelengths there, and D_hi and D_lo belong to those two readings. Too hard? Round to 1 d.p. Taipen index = 0.2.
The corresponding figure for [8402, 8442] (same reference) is 0.4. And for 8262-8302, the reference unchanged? 0.0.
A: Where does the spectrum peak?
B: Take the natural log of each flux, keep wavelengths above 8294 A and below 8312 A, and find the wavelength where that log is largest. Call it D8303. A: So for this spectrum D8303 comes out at 8295 A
